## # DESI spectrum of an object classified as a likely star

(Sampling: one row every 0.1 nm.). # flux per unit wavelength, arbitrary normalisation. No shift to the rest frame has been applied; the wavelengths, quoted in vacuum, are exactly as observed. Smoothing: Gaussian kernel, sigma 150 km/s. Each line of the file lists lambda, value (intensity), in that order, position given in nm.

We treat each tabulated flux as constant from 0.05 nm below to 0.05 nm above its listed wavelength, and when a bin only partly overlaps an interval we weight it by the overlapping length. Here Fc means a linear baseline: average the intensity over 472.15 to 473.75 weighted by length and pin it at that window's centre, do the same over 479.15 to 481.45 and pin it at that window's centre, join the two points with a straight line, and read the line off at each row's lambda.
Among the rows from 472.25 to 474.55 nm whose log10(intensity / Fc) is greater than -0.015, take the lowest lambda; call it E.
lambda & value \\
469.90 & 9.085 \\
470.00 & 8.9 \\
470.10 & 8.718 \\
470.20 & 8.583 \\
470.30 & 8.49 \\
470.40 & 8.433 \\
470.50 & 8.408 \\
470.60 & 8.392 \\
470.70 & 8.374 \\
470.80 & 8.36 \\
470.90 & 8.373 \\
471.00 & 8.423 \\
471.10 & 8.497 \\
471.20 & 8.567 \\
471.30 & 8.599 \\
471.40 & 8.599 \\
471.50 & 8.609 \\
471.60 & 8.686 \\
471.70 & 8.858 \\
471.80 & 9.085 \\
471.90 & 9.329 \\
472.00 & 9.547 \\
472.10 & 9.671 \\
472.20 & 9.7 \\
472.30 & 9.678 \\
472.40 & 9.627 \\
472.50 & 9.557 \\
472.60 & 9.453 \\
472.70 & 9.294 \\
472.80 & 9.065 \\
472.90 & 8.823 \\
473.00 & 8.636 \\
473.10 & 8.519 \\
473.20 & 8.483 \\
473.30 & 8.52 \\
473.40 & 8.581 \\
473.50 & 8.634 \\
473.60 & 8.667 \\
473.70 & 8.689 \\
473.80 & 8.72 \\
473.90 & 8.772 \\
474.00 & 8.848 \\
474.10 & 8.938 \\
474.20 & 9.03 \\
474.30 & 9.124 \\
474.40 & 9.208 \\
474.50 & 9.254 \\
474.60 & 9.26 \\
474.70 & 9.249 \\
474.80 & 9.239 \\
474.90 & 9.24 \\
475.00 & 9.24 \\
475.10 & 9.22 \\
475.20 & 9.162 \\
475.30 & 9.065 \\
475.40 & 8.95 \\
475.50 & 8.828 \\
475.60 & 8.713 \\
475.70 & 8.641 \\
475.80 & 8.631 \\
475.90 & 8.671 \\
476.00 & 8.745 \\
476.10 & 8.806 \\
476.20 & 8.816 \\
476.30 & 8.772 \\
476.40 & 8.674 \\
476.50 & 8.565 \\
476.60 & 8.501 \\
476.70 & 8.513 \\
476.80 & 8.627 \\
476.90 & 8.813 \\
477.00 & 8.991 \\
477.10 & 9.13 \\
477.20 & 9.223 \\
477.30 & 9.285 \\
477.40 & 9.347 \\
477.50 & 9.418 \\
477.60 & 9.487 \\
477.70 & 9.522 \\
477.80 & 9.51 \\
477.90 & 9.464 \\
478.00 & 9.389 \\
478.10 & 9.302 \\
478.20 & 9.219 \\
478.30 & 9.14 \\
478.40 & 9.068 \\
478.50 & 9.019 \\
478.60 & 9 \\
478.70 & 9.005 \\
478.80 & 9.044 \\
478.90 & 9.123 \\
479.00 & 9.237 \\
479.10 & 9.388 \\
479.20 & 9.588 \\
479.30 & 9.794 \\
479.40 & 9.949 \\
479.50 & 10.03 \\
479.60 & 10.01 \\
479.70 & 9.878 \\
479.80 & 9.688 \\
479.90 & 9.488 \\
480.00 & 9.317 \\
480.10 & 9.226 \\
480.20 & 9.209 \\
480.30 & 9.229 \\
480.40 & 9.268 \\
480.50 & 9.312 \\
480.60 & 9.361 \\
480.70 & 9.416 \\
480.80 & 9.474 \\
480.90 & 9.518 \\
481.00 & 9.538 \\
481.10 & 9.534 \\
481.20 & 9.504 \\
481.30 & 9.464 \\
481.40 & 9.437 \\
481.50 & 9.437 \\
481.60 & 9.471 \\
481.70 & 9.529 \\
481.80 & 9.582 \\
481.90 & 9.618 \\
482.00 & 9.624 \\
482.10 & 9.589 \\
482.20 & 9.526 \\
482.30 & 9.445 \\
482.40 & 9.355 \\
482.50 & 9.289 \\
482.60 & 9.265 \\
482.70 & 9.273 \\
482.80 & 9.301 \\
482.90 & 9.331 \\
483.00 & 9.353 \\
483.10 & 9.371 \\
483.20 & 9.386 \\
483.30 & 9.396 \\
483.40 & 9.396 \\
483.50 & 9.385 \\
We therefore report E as 472.30 nm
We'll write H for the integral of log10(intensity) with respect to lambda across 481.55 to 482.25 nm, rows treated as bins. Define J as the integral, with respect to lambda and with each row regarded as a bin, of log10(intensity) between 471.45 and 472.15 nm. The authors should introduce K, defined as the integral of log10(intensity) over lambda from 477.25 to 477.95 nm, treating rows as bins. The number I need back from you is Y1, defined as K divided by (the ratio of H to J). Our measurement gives 0.667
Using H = 0.686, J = 0.671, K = 0.682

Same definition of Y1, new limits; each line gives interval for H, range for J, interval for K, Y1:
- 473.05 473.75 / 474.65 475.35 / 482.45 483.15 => 0.700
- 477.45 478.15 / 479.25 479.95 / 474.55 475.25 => 0.688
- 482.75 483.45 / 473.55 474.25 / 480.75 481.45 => 0.666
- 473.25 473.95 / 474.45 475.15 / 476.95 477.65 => 0.698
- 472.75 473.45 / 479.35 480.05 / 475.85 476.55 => 0.695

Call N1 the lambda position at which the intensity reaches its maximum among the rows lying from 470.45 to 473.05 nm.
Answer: 472.20 nm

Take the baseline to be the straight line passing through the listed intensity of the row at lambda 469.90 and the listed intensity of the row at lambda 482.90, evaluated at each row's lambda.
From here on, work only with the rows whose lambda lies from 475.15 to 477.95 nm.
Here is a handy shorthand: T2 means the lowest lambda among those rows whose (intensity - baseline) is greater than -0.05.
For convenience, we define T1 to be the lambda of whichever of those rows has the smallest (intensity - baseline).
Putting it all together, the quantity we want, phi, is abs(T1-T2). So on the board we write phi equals 1.40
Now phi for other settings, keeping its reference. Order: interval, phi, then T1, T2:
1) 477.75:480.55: 0.80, 478.60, 477.80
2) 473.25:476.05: 1.00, 473.30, 474.30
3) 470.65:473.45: 1.00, 470.80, 471.80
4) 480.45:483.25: 2.10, 482.60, 480.50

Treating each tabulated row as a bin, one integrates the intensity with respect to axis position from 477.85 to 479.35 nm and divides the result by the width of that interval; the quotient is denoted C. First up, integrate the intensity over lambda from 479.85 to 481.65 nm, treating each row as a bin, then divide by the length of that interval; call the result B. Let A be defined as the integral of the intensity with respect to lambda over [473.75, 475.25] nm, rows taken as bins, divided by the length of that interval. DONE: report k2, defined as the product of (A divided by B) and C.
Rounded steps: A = 9.1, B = 9.4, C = 9.25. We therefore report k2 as 8.96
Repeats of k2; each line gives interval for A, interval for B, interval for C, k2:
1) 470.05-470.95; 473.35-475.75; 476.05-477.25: 8.29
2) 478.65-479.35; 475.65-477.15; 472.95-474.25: 9.28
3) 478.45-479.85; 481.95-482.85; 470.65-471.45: 8.54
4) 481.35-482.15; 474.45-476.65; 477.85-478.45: 9.90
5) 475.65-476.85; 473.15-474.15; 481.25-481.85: 9.46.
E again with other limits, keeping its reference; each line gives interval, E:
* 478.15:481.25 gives 478.20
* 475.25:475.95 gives 475.30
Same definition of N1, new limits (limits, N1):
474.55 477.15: 474.60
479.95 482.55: 482.00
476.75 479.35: 479.30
